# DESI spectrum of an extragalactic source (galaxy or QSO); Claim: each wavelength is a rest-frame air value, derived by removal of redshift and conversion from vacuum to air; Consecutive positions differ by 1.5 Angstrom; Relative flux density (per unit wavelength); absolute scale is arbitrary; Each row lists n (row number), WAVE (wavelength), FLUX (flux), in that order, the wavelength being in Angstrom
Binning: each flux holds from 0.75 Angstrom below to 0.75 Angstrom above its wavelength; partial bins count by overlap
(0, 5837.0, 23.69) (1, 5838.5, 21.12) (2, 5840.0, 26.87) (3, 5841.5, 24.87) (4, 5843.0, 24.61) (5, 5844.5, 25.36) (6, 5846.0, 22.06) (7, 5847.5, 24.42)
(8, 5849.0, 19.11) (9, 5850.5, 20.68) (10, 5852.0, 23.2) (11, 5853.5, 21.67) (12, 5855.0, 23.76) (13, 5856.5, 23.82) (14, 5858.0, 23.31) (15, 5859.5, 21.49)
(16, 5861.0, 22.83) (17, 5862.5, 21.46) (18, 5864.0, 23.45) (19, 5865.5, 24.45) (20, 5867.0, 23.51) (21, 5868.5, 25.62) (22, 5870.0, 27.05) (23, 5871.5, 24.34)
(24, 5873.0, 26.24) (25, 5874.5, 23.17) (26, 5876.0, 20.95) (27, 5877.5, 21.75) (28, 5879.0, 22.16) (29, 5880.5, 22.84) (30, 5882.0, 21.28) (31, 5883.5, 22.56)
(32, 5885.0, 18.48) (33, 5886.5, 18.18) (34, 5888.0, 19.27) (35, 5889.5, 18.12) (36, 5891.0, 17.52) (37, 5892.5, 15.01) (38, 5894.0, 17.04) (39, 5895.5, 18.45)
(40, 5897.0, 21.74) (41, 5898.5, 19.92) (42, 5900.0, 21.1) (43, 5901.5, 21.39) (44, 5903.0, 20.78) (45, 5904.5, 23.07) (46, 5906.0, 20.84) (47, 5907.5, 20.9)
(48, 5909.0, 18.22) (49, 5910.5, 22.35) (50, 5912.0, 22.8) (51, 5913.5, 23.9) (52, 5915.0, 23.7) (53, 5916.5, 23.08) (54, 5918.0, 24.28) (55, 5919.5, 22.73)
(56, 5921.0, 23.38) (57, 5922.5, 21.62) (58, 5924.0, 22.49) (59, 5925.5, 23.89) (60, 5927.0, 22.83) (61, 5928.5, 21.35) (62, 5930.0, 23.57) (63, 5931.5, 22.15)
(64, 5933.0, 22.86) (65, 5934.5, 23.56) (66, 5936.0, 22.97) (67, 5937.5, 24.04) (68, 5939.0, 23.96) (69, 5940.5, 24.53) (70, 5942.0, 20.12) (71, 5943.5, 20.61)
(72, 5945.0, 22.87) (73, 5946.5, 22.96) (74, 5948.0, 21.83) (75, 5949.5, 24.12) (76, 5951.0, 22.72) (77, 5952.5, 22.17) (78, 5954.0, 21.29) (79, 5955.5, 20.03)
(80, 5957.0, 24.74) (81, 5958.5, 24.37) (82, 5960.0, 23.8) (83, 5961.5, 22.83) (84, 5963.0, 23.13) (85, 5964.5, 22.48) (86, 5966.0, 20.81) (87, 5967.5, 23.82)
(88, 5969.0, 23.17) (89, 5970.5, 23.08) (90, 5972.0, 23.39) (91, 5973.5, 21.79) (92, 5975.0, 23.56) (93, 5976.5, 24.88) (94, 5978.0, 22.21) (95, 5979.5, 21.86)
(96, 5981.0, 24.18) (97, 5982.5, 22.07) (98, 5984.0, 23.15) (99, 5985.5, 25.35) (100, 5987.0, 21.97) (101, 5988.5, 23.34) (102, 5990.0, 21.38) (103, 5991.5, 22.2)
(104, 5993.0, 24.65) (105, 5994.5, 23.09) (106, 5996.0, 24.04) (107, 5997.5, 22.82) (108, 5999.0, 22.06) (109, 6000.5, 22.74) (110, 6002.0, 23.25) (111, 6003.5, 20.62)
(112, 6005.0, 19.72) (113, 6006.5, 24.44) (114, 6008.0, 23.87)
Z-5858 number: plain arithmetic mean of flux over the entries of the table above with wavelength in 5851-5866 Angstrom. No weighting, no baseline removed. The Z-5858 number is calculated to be 22.9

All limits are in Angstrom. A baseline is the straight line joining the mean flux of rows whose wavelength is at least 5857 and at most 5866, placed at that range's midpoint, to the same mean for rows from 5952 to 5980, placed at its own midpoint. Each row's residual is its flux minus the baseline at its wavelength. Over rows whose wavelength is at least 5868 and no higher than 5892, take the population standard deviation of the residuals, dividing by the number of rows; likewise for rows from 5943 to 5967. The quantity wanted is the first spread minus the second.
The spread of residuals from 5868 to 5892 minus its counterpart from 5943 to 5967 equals 1.6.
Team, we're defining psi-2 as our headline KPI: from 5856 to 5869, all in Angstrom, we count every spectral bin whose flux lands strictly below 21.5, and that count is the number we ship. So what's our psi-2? 2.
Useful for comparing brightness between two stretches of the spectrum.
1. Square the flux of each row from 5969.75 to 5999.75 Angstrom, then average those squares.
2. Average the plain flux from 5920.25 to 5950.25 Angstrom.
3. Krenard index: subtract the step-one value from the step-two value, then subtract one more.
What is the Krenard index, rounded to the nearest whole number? -511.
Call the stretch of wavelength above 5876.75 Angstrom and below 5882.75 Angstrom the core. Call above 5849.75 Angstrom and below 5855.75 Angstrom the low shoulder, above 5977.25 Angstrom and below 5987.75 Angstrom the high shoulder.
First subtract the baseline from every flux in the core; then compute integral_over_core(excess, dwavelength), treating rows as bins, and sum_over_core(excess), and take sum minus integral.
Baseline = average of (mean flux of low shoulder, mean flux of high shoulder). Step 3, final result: 1.3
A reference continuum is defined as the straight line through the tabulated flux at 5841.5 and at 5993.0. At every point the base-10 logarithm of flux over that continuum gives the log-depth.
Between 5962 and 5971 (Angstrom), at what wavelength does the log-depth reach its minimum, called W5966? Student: 5966.0 Angstrom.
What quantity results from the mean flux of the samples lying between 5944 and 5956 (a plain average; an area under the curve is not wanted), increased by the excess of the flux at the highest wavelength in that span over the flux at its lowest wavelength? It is 19.4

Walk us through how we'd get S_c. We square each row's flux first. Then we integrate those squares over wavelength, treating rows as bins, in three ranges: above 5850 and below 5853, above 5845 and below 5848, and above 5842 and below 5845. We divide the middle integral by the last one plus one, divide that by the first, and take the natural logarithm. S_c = -7.42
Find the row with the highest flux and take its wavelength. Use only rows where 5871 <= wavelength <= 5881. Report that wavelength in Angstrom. 5873.0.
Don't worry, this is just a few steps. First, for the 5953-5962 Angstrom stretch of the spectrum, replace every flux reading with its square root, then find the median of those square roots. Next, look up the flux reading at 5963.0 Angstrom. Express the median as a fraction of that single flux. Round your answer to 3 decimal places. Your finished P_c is 0.209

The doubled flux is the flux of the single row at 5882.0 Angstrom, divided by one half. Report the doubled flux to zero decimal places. 43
